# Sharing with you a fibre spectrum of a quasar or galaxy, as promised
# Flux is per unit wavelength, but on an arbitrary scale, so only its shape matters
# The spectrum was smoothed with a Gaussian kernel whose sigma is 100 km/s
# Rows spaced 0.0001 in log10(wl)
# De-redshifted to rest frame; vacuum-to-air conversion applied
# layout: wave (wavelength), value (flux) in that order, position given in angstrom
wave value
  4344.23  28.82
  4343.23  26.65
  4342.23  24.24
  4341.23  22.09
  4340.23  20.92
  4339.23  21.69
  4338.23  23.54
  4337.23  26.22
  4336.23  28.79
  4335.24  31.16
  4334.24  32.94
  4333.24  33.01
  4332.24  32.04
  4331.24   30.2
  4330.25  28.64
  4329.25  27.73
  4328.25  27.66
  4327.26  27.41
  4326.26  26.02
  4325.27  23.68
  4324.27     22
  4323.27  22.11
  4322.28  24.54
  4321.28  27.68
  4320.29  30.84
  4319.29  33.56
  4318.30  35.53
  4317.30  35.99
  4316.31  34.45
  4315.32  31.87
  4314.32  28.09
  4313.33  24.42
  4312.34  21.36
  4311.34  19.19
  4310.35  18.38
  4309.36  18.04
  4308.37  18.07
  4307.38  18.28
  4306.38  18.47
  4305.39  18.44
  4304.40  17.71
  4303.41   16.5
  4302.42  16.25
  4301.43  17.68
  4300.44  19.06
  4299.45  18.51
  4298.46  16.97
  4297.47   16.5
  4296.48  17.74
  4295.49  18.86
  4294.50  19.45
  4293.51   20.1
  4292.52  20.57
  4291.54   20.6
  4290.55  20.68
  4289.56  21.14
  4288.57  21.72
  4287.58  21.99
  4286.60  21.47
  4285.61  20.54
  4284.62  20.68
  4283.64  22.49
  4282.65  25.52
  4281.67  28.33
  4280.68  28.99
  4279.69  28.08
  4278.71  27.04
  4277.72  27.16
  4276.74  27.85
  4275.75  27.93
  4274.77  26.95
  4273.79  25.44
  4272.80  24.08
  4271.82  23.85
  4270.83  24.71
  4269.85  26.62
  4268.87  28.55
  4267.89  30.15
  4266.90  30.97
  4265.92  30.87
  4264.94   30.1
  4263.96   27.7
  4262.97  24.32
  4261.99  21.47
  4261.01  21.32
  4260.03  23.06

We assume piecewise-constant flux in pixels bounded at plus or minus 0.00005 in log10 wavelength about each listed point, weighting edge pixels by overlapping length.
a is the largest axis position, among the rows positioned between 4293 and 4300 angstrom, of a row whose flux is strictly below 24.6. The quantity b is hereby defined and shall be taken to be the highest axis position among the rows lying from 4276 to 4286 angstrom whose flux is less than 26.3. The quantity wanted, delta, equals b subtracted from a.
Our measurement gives 13.8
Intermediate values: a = 4299.45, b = 4285.61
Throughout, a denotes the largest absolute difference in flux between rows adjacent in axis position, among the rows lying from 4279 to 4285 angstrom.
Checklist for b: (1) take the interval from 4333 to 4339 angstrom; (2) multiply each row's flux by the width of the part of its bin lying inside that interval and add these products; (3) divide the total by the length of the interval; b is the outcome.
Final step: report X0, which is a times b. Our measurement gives 87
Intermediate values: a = 3.0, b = 28.8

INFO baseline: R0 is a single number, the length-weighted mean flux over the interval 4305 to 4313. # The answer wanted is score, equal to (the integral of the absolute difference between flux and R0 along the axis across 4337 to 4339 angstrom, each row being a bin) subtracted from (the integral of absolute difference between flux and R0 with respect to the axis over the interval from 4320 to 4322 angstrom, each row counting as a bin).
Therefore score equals 9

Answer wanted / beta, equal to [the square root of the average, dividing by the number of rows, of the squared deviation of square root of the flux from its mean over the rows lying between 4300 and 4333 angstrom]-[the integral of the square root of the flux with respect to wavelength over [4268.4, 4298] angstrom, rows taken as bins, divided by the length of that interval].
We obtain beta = -4.22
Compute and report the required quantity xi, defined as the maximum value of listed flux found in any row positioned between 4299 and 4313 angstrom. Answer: 21.36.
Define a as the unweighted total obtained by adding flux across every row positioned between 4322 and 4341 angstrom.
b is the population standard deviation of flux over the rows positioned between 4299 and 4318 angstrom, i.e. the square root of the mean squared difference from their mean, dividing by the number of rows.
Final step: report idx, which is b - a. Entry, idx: -504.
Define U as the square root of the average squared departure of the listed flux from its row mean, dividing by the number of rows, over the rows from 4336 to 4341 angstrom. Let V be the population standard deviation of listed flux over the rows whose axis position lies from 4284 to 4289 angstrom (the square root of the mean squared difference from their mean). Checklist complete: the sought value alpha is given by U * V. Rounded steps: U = 2.9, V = 0.6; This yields 1.7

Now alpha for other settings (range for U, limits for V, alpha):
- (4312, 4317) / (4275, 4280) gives 2.0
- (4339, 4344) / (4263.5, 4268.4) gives 2.5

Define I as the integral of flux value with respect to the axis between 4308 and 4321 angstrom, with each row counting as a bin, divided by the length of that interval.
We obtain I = 27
